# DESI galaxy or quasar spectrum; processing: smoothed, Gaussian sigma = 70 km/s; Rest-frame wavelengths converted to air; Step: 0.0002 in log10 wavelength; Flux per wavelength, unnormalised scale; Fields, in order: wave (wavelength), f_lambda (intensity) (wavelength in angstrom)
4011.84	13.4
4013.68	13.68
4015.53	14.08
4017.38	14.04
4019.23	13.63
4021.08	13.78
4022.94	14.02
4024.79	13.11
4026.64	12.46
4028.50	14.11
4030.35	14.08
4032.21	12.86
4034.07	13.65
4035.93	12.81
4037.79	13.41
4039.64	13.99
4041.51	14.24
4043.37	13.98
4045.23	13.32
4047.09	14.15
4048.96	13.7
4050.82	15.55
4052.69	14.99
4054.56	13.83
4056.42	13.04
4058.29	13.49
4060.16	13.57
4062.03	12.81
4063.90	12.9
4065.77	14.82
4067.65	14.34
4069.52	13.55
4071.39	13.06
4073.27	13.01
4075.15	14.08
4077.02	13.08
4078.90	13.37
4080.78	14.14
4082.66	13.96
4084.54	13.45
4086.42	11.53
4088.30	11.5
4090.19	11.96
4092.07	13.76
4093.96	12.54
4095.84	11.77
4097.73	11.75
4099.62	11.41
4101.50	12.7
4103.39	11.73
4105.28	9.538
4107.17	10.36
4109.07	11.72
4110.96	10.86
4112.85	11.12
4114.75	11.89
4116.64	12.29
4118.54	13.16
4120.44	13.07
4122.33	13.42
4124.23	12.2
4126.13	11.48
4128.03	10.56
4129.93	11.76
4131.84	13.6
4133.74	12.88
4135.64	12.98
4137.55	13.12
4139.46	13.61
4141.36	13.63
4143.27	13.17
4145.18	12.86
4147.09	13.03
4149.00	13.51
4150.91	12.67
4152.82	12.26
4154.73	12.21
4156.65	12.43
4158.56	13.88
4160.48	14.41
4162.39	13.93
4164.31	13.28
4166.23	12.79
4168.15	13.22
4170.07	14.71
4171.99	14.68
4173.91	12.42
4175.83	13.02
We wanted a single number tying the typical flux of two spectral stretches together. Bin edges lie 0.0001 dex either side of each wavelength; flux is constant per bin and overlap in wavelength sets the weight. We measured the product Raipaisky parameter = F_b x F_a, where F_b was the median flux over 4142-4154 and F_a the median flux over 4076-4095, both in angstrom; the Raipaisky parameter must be 171.2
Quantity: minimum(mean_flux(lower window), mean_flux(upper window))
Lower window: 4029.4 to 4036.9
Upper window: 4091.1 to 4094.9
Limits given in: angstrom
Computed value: 13.1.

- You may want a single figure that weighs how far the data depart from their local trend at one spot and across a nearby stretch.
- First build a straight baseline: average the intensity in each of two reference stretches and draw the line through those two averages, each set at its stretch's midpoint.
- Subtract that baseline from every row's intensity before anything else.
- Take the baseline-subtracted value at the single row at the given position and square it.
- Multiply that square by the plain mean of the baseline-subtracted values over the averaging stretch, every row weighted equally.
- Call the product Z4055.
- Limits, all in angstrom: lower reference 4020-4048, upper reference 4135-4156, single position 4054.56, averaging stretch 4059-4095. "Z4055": -0.02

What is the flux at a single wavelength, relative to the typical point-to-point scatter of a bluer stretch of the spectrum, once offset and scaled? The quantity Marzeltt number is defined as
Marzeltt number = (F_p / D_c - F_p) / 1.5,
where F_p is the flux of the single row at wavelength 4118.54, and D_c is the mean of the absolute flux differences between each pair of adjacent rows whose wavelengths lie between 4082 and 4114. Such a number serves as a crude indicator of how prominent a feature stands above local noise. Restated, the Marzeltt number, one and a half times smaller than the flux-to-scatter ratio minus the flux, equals 0.7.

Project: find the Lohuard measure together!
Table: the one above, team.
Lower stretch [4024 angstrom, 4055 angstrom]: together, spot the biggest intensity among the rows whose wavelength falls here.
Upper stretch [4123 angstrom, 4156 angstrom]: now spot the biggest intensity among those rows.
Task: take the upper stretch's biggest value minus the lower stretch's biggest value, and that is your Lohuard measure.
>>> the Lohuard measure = -1.9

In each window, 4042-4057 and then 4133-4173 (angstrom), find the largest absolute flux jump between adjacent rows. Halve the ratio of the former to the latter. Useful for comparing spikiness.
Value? 0.62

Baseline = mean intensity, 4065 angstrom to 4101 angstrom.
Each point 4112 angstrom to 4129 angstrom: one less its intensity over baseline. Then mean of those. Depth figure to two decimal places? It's 0.07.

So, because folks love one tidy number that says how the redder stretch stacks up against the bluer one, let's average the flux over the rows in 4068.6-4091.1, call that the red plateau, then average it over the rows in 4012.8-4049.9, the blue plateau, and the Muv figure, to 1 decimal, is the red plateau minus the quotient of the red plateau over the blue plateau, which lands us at 12.1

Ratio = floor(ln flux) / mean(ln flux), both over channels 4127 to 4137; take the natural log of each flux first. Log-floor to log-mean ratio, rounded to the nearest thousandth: 0.939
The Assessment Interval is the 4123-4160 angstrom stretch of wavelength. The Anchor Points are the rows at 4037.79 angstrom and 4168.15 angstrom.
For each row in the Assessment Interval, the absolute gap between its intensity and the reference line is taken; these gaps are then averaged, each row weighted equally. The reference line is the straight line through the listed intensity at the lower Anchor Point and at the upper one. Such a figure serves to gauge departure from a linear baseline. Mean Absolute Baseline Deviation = 0.7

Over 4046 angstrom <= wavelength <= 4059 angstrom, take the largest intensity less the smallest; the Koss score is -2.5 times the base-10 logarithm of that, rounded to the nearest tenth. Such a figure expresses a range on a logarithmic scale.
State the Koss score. -1.0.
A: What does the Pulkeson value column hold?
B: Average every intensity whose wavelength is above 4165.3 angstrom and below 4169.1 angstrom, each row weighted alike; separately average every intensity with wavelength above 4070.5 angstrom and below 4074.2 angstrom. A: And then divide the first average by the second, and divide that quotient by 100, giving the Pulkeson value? 0.0100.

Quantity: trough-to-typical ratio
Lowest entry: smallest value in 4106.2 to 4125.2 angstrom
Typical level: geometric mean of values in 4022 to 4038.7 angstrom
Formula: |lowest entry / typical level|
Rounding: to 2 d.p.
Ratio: 0.77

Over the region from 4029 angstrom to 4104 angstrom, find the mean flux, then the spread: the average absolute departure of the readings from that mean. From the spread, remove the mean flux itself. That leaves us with -12.5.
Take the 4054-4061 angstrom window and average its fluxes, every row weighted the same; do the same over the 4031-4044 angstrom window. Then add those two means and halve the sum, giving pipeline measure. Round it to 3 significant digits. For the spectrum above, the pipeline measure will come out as 13.5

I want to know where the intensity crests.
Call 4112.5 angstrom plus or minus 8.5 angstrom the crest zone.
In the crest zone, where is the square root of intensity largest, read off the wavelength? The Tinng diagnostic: 4118.54 angstrom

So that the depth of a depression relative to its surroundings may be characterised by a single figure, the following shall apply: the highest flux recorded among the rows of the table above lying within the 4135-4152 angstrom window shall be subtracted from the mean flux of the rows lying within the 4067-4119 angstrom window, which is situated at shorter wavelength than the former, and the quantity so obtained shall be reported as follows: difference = -1.2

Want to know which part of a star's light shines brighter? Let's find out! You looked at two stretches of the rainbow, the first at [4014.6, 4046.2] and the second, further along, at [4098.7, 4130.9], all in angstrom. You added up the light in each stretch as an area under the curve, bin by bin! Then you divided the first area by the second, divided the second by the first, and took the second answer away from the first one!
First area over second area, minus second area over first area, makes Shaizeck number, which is 0.26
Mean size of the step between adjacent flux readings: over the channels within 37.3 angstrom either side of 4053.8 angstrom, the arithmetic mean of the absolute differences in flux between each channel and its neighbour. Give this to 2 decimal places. 0.67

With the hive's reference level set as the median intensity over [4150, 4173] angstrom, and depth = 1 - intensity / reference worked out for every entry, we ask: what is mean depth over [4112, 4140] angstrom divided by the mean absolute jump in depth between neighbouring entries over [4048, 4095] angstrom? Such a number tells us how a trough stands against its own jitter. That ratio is 1.0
